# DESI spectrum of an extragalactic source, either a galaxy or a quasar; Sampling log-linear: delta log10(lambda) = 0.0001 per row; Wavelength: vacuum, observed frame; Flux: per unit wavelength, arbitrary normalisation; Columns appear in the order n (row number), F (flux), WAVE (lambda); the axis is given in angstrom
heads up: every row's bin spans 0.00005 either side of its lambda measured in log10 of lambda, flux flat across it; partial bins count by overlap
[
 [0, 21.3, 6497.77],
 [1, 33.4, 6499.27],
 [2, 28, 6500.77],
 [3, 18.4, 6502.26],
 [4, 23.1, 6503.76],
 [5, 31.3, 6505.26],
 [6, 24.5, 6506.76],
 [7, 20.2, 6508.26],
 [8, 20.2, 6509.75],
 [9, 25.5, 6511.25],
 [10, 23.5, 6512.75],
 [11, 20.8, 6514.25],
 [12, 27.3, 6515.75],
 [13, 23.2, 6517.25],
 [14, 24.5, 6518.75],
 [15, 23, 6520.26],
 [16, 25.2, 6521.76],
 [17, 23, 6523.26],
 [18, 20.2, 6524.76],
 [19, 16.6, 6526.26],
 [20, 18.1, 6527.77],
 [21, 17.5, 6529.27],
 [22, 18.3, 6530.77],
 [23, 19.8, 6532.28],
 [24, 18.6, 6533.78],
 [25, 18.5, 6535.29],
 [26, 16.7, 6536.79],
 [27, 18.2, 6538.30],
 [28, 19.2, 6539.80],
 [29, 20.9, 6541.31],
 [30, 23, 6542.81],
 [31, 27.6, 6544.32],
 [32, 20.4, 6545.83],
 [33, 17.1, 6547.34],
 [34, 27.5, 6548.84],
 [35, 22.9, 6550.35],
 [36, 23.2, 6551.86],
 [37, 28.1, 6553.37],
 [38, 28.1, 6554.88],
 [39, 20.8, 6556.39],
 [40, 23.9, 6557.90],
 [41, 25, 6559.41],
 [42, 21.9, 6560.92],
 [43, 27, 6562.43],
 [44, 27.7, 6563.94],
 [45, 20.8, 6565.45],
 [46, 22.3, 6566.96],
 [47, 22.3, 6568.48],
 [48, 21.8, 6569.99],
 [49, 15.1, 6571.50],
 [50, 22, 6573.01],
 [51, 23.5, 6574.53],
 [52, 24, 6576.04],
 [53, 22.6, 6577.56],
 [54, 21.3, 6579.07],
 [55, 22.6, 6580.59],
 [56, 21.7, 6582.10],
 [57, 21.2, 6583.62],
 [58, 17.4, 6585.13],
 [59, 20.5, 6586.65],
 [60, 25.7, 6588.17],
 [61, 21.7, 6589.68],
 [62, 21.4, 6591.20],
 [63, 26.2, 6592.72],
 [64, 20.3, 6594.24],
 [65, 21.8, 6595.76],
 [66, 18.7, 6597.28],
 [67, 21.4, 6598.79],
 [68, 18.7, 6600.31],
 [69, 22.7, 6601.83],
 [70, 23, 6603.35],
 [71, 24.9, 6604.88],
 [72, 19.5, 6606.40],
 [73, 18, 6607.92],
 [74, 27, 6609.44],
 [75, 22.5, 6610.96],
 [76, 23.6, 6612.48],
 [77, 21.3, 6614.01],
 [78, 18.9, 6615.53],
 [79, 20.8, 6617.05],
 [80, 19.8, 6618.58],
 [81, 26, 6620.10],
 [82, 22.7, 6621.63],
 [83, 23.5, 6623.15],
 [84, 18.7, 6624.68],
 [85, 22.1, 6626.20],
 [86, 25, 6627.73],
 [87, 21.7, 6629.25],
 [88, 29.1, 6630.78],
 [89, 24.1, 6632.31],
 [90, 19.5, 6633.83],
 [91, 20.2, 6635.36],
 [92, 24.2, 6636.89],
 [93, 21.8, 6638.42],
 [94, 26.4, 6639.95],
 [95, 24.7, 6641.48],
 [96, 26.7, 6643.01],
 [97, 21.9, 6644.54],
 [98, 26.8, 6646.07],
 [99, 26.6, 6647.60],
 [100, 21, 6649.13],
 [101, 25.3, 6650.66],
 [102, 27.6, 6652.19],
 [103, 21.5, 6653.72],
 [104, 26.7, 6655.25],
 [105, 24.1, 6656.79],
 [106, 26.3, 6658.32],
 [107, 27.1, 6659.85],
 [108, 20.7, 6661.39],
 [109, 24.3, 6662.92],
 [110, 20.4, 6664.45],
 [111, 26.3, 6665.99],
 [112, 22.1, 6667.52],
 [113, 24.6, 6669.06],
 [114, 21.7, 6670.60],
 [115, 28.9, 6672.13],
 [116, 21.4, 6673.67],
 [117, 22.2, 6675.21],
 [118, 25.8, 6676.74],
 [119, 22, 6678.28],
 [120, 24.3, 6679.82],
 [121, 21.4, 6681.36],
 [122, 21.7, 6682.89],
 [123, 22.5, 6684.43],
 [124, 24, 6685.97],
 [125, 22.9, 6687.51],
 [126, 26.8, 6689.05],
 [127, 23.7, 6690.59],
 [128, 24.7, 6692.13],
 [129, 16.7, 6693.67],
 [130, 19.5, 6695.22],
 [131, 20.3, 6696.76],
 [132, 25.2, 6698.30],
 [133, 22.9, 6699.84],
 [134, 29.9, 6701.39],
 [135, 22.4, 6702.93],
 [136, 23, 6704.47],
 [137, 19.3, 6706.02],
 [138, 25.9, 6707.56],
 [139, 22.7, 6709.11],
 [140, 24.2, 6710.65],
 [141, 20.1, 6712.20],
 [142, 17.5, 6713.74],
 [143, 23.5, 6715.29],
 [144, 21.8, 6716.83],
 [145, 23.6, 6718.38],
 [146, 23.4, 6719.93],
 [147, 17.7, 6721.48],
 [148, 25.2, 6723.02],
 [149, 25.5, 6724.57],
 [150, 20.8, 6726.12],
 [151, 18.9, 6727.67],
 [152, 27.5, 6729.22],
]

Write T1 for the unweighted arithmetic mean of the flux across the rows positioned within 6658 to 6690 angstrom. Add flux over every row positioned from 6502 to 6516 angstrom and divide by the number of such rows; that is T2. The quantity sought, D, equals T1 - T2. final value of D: 0.2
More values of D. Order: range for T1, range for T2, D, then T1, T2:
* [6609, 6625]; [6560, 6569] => -1.4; 22.3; 23.7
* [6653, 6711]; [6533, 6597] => 1.2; 23.4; 22.2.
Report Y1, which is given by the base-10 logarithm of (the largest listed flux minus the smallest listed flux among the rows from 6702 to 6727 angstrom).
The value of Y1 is 0.92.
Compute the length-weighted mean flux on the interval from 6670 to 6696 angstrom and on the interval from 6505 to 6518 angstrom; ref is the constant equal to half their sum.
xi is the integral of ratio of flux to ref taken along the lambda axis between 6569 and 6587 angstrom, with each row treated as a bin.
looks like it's 16 angstrom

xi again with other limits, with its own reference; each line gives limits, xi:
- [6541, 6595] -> 53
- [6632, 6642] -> 10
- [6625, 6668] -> 44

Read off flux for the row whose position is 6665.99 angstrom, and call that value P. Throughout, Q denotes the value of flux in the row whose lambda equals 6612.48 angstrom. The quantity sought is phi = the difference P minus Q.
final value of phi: 3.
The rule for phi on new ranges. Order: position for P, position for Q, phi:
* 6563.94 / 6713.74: 10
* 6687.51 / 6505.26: -8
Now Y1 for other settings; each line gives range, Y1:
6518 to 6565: 1.06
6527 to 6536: 0.36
